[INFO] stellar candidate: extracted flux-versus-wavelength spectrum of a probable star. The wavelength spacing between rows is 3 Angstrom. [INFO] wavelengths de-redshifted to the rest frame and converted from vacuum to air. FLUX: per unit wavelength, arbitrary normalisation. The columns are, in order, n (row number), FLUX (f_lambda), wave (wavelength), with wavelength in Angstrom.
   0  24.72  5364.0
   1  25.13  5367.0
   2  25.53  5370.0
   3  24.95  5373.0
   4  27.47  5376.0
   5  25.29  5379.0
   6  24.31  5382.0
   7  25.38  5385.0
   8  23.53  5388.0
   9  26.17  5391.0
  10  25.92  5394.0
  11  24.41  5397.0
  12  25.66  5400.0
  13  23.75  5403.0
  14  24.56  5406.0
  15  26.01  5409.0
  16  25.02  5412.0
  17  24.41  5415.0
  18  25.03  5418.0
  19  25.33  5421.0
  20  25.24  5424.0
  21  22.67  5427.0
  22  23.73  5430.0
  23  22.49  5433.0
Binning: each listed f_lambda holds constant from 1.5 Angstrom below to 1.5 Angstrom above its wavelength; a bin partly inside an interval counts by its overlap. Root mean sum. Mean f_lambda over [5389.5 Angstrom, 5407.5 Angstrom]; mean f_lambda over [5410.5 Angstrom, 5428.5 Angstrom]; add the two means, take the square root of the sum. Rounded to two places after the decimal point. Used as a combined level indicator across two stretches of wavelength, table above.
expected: 7.05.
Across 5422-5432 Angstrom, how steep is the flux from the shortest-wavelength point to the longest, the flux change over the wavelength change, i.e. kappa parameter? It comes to -0.3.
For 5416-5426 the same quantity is 0.0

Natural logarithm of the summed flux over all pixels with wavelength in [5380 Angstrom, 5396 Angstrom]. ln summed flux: 4.8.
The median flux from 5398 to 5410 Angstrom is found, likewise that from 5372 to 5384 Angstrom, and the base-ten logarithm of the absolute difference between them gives -2.0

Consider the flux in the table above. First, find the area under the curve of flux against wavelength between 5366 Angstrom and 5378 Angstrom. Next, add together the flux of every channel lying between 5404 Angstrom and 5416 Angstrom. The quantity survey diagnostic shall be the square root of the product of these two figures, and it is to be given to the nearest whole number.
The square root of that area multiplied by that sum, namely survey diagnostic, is 176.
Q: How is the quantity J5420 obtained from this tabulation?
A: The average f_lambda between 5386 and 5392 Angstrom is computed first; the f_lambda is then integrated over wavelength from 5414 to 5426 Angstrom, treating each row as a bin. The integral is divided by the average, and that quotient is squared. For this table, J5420 146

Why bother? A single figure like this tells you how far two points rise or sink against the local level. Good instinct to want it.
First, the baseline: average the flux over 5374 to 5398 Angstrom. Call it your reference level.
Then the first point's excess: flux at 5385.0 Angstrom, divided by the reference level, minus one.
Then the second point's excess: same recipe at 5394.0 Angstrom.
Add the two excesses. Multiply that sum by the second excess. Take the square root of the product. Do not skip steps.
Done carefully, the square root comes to 0.025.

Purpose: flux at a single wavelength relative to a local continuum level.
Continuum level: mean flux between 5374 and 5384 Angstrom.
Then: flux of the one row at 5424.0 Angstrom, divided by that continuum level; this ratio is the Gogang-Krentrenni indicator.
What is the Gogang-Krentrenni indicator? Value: 0.98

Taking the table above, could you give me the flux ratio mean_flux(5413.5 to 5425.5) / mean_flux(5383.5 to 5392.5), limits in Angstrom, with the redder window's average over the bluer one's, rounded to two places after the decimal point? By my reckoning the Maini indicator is 1.00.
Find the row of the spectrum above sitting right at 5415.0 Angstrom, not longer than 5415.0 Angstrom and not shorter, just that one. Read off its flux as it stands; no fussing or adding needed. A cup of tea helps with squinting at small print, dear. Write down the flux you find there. 24.41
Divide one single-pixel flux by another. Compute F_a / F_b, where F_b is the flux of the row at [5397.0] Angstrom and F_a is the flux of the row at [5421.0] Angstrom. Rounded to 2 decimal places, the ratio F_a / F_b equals 1.04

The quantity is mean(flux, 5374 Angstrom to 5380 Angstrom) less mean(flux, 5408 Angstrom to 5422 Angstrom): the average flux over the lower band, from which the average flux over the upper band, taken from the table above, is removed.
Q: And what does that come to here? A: 1.2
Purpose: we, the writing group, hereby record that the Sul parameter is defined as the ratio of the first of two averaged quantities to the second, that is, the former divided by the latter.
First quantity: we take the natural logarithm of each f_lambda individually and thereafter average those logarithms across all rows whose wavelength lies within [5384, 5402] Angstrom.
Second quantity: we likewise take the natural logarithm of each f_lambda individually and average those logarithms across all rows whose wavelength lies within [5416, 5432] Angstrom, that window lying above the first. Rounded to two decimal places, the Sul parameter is 1.01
